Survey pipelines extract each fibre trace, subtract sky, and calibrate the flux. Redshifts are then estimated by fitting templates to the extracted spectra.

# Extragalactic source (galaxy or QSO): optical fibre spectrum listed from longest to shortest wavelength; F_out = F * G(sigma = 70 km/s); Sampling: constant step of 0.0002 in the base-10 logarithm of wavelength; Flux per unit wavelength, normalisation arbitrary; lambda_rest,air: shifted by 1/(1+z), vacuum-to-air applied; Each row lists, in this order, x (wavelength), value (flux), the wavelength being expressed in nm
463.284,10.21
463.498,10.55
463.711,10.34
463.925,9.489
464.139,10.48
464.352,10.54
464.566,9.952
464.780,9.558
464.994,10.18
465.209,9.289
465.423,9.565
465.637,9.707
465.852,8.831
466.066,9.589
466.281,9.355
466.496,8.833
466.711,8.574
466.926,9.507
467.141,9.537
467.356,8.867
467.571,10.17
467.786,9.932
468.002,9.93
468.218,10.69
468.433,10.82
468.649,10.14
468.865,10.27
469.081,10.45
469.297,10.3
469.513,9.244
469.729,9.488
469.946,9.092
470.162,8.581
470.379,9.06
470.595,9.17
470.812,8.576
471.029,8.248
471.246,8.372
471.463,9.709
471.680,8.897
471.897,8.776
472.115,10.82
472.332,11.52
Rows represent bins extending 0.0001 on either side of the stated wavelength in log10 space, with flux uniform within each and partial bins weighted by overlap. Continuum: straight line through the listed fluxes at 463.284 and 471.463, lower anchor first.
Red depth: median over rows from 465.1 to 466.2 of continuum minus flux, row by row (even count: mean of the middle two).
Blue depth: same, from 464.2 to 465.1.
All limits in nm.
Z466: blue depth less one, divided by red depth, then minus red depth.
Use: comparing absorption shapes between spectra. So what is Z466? -2.4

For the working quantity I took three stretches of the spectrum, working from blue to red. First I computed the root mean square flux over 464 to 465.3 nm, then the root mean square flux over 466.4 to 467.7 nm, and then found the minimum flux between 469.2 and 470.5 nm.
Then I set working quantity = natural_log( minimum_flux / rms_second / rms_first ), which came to -2.38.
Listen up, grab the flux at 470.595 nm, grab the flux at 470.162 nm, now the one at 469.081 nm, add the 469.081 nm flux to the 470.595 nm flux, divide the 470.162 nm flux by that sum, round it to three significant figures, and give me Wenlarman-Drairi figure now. 0.437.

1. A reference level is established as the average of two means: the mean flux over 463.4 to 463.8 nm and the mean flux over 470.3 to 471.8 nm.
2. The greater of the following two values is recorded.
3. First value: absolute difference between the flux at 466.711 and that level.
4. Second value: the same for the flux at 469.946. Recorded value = 1.1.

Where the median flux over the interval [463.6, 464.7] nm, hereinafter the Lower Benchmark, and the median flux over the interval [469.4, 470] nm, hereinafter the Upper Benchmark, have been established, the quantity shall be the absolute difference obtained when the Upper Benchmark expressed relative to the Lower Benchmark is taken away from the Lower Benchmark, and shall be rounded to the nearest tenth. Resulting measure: 9.4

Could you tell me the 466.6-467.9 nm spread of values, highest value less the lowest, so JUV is 1.6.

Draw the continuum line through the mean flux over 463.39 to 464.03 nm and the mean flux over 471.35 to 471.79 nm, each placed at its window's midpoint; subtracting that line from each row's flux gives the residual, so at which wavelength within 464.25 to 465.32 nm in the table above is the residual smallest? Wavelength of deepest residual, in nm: 465.209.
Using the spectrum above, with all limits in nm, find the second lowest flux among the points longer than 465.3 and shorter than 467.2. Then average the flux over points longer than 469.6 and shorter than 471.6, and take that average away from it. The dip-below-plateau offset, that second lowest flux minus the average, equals -0.09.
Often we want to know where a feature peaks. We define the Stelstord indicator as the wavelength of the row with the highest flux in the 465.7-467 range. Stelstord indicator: 466.066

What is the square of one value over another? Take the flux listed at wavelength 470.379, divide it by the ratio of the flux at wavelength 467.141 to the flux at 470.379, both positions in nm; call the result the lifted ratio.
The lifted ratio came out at 8.6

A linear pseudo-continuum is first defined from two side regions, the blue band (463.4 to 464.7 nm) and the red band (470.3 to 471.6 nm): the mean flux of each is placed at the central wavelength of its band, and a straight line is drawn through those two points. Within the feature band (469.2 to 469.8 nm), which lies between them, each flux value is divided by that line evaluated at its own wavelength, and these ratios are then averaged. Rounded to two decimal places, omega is 1.06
